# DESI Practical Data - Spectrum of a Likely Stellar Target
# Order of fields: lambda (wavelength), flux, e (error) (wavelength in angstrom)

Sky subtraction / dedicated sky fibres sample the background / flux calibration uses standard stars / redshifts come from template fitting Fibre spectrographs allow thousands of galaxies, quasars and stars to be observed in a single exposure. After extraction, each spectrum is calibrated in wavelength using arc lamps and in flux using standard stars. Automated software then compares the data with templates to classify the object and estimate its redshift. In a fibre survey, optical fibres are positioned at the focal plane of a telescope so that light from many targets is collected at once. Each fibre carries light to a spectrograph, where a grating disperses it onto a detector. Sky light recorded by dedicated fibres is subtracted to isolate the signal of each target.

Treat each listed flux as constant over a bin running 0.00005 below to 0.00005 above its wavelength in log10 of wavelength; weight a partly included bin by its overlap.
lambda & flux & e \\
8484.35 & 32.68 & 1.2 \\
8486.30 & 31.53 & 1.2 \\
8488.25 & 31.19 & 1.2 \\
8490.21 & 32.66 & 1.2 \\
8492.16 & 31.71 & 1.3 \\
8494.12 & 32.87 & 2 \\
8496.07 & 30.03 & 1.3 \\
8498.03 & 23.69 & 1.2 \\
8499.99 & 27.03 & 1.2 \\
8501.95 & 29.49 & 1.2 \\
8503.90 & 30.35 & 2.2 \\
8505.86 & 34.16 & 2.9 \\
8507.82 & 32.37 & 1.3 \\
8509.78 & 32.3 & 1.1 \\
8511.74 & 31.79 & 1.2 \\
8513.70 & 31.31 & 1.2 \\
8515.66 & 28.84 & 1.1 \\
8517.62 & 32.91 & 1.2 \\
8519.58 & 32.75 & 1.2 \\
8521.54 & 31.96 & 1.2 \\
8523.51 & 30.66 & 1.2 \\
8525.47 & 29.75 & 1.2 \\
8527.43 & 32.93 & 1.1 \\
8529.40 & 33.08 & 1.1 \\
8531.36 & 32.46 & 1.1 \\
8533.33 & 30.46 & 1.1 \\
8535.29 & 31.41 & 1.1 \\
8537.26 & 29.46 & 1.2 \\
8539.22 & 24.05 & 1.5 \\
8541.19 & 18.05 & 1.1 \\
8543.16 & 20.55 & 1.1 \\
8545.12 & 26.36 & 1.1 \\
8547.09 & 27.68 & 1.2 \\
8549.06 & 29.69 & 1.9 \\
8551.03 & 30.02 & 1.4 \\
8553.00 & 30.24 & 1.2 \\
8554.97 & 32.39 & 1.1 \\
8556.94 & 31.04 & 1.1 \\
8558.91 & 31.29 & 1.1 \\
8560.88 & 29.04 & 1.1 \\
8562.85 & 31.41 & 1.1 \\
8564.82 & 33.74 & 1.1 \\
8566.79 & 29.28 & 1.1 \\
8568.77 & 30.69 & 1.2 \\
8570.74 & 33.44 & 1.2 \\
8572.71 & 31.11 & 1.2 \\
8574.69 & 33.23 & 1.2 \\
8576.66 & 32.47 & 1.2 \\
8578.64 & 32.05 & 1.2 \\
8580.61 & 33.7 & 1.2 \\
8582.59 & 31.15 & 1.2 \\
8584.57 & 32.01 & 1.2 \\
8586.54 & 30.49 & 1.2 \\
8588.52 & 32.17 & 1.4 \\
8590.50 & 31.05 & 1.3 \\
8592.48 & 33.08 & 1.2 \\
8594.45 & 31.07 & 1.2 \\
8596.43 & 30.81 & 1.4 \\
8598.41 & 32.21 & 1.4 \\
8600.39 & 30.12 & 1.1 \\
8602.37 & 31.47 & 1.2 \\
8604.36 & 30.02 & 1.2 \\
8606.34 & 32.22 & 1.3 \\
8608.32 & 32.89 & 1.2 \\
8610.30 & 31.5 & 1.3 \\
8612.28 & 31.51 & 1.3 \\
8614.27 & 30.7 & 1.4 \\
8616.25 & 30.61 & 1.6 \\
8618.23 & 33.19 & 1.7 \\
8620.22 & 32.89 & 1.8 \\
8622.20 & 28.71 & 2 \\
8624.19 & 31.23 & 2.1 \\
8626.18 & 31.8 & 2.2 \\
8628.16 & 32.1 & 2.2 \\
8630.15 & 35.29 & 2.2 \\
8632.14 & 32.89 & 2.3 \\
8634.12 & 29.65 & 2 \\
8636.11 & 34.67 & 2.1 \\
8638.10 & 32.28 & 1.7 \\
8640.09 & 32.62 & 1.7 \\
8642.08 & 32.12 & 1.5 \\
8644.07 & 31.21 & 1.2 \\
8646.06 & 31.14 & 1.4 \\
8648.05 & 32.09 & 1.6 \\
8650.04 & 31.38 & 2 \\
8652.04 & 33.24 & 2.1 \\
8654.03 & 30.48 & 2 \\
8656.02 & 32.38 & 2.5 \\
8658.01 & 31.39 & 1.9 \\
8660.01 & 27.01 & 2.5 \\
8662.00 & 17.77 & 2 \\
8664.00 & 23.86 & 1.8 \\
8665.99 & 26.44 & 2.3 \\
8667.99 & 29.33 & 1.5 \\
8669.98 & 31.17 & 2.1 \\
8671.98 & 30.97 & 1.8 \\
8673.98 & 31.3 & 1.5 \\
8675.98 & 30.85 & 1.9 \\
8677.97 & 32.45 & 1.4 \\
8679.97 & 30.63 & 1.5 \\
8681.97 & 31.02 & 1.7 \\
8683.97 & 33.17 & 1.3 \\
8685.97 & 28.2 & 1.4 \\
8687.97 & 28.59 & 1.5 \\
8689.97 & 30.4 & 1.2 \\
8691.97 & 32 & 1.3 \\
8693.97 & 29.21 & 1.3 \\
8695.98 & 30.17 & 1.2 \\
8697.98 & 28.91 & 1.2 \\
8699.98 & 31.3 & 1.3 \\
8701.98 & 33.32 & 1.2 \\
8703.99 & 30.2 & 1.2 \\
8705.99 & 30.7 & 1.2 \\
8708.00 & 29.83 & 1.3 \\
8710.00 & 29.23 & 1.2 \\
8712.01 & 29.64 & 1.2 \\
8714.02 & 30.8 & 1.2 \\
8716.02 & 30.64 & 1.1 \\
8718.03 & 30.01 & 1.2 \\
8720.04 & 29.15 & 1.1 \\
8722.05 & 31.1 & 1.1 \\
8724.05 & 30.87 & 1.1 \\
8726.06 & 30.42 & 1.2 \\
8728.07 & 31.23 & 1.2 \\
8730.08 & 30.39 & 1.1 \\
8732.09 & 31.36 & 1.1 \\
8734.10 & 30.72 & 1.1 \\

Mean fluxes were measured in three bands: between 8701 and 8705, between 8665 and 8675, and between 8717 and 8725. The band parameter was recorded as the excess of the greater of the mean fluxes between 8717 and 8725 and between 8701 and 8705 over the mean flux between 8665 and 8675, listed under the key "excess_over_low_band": 1.9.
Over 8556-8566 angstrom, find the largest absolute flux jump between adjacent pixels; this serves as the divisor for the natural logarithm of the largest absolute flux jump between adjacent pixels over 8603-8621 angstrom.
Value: 0.40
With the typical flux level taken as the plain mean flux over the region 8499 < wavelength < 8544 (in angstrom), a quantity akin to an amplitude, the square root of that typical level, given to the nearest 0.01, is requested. 5.47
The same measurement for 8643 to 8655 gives 5.62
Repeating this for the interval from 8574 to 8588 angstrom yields 5.67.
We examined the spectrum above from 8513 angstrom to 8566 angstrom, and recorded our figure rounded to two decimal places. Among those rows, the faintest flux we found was 18.05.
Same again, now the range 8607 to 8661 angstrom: 27.01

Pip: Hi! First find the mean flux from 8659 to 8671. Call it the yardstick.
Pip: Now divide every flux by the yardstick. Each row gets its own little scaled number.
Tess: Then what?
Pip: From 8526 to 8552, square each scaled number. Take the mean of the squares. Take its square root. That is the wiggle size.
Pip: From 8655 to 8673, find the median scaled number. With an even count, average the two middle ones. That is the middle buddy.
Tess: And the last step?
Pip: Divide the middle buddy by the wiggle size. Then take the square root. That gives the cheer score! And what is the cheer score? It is 1.01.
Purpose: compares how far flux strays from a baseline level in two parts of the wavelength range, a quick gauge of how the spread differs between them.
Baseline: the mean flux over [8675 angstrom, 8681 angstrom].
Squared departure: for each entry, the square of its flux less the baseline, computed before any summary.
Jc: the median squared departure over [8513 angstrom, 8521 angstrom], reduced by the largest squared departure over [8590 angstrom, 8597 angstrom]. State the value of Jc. -0.8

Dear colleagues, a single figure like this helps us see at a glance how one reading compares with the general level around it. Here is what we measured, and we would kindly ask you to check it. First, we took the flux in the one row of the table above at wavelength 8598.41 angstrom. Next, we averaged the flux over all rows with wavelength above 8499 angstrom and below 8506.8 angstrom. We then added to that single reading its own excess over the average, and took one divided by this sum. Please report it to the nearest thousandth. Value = 0.029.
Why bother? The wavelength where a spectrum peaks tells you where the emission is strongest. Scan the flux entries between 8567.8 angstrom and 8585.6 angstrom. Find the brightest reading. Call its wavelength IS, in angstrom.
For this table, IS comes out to 8580.61 angstrom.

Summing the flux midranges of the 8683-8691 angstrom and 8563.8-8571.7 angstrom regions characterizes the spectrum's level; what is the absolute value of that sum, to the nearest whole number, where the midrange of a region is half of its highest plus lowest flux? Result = 62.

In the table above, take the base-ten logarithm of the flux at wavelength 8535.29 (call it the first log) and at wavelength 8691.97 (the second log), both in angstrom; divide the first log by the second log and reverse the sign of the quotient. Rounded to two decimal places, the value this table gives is -0.99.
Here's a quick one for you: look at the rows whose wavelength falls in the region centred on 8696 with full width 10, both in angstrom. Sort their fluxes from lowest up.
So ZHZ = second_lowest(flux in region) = 29.21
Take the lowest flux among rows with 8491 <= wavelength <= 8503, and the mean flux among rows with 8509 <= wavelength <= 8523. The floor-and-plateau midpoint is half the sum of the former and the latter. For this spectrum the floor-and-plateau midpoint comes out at 27.7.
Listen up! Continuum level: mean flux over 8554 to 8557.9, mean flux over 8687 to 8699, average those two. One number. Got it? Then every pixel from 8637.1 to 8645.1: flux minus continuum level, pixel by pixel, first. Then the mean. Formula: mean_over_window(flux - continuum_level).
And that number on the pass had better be 1.3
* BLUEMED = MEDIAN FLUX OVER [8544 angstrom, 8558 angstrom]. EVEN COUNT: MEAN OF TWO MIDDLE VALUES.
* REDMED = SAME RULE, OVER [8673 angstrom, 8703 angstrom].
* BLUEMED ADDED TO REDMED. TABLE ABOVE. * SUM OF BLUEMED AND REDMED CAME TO 60.9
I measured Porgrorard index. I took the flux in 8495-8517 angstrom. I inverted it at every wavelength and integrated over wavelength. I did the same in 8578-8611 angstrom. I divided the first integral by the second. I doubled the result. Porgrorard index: 1.4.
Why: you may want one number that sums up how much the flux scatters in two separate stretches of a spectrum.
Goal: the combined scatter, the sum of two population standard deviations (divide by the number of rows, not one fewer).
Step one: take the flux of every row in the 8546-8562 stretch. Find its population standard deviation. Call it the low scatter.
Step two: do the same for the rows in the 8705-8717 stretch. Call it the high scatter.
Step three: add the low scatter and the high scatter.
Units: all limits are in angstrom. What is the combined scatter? 2.0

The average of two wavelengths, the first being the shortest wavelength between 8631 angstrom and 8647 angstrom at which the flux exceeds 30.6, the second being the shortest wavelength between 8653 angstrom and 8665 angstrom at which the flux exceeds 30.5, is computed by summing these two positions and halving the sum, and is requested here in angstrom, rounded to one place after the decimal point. 8644.1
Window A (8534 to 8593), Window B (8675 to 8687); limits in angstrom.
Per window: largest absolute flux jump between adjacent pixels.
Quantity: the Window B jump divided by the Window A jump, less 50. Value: -49.2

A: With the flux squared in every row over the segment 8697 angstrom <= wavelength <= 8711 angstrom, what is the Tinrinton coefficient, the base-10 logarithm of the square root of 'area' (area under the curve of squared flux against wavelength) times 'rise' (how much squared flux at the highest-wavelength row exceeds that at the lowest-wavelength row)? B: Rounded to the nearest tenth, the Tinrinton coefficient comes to 2.7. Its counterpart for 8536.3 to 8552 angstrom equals 2.8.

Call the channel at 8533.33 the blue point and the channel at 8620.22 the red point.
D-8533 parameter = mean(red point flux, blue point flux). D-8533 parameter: 32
